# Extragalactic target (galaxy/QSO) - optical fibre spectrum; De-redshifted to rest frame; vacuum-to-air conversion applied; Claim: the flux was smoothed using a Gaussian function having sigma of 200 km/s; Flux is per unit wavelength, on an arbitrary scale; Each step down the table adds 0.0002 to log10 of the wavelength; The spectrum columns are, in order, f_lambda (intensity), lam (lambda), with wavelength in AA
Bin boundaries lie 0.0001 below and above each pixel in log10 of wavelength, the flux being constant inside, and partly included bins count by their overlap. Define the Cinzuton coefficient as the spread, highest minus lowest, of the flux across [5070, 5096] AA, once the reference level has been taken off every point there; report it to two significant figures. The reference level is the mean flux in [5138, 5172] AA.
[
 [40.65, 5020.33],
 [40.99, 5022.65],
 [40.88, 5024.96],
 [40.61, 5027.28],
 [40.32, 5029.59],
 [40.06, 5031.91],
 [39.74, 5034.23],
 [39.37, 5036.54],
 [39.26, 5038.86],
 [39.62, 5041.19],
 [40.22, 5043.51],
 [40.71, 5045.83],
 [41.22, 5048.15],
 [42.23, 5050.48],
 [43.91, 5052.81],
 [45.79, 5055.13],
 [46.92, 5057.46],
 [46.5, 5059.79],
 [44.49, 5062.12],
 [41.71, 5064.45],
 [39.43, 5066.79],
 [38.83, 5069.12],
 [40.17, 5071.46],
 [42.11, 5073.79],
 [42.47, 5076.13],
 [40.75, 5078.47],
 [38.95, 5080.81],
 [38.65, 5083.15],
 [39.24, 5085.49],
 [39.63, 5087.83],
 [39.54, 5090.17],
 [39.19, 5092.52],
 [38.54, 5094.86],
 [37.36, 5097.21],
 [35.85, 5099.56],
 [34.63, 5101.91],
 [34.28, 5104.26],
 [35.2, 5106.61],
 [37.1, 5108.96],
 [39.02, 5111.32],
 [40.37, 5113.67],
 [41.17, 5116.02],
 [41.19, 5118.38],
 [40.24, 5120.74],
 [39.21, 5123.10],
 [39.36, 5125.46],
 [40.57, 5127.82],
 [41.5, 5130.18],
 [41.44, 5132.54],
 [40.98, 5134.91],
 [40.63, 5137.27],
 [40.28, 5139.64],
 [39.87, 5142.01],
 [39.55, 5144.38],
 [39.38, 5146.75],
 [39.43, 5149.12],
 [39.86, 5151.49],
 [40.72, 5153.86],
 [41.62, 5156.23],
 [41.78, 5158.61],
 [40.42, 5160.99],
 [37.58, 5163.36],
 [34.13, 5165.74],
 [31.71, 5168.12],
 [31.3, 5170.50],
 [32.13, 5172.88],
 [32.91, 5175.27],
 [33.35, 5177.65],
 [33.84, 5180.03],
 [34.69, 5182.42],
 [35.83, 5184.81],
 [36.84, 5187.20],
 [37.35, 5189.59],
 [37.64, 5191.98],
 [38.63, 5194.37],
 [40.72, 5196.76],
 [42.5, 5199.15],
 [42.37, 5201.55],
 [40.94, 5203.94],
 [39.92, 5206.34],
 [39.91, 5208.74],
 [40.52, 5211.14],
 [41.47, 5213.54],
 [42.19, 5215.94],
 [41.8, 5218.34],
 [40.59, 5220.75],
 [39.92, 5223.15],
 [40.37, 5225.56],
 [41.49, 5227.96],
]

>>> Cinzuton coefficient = 3.9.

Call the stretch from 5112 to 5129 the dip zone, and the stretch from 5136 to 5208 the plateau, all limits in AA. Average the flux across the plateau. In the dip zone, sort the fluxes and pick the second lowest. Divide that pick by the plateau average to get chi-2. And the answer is 1.04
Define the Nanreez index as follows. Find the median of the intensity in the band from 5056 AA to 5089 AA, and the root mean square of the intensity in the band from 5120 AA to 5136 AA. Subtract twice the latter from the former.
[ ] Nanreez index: -41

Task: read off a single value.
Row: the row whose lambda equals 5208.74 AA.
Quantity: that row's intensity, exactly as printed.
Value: 39.91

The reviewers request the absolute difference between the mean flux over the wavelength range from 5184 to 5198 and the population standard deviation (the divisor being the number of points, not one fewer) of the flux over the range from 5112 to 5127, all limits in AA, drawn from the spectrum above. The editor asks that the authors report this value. 37.1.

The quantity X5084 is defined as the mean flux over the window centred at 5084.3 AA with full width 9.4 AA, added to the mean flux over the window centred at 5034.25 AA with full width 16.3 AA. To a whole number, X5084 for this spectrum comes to 79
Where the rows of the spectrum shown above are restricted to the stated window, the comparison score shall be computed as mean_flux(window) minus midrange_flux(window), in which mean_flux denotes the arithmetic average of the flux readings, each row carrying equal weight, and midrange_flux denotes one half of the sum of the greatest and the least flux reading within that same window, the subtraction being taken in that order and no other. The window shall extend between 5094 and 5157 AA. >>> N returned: 1.3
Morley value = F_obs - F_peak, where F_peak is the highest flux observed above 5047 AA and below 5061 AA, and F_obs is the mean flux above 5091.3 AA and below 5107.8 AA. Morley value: -10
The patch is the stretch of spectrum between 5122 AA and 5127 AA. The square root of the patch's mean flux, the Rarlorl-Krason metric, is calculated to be 6.3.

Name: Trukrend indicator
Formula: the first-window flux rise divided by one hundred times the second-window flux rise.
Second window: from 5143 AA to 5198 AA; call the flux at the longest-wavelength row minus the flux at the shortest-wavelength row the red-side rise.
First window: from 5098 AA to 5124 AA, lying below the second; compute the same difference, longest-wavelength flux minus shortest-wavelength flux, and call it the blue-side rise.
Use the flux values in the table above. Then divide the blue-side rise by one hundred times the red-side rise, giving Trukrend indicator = 0.029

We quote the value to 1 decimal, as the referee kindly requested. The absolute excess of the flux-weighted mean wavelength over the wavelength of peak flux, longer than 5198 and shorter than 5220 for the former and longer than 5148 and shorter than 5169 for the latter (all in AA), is 50.1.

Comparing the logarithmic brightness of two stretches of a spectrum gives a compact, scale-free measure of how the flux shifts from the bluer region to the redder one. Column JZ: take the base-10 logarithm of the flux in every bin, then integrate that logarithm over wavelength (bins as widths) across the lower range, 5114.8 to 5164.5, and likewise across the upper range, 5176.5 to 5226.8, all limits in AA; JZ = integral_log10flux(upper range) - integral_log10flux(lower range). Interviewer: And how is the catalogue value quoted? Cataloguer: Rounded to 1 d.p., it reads 0.3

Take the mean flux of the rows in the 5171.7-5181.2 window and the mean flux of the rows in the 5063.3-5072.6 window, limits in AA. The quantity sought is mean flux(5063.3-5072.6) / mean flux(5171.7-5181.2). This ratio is 1.21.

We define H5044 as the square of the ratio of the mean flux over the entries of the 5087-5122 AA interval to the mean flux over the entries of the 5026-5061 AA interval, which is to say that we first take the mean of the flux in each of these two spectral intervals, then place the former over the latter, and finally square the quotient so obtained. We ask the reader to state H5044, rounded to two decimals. 0.84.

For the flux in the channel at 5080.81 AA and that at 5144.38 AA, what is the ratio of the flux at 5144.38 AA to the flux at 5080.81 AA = 1.02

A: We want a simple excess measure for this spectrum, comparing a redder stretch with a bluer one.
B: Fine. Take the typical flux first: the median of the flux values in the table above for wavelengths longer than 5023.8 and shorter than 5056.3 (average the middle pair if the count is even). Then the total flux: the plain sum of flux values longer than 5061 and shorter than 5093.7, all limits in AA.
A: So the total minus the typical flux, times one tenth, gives 52.5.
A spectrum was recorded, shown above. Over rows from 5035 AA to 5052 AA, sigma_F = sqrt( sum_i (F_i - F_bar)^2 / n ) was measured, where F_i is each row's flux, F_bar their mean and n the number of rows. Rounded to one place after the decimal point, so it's 1.0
